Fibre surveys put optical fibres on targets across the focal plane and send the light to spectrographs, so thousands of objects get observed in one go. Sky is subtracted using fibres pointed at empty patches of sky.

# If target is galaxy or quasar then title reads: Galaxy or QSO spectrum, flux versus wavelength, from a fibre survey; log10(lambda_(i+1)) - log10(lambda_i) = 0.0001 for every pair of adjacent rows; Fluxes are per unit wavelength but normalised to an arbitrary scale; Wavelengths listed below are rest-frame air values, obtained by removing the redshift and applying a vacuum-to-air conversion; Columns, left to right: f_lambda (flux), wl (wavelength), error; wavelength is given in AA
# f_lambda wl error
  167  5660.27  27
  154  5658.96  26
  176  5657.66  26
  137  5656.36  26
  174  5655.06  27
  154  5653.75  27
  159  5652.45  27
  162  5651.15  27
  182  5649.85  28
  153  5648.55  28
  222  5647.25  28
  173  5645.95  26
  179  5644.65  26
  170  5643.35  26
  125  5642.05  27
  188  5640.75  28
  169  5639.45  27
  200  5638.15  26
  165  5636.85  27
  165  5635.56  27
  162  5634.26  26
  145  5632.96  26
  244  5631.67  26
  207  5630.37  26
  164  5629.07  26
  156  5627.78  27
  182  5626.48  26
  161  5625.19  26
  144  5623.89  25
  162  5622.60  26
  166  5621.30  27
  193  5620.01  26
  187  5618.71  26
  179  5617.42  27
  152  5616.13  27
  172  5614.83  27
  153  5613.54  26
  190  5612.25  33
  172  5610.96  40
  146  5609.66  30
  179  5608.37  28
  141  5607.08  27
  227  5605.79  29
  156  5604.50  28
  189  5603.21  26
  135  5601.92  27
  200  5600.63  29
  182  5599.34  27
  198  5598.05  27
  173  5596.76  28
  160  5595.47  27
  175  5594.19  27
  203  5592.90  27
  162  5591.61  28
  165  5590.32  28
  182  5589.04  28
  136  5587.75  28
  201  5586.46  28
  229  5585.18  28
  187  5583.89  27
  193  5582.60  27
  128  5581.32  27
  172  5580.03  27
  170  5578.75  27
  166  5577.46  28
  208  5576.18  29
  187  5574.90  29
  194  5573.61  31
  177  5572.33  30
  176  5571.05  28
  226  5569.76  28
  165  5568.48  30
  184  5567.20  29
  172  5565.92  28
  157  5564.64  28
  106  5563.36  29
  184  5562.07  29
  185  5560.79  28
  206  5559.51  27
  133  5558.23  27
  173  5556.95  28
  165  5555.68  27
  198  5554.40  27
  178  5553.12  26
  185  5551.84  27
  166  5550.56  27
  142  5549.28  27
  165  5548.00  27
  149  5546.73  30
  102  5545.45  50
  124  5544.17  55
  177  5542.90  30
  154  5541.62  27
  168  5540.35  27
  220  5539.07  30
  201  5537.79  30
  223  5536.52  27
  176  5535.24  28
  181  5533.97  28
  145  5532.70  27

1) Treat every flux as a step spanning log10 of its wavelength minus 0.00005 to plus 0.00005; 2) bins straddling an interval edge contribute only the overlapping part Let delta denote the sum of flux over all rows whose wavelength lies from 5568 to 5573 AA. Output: 744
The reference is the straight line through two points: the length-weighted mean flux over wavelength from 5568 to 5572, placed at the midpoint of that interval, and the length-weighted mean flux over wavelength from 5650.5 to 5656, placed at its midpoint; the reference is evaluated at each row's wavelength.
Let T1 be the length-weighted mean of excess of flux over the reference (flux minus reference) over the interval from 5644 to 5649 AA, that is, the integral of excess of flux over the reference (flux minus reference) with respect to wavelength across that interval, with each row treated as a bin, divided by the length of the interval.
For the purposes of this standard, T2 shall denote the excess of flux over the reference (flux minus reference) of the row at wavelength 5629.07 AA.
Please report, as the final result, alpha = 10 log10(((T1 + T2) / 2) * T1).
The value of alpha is 22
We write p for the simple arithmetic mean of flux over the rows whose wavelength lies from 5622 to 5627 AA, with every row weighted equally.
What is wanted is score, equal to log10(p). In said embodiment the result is 2.21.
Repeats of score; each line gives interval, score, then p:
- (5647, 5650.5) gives 2.27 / 186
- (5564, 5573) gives 2.25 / 180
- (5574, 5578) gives 2.27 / 187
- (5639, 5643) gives 2.21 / 161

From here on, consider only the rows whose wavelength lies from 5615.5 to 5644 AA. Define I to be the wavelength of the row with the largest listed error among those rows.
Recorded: 5640.75 AA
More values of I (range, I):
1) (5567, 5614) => 5610.96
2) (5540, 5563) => 5544.17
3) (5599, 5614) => 5610.96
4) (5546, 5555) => 5546.73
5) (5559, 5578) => 5573.61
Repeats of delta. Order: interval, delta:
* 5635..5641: 887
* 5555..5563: 1046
